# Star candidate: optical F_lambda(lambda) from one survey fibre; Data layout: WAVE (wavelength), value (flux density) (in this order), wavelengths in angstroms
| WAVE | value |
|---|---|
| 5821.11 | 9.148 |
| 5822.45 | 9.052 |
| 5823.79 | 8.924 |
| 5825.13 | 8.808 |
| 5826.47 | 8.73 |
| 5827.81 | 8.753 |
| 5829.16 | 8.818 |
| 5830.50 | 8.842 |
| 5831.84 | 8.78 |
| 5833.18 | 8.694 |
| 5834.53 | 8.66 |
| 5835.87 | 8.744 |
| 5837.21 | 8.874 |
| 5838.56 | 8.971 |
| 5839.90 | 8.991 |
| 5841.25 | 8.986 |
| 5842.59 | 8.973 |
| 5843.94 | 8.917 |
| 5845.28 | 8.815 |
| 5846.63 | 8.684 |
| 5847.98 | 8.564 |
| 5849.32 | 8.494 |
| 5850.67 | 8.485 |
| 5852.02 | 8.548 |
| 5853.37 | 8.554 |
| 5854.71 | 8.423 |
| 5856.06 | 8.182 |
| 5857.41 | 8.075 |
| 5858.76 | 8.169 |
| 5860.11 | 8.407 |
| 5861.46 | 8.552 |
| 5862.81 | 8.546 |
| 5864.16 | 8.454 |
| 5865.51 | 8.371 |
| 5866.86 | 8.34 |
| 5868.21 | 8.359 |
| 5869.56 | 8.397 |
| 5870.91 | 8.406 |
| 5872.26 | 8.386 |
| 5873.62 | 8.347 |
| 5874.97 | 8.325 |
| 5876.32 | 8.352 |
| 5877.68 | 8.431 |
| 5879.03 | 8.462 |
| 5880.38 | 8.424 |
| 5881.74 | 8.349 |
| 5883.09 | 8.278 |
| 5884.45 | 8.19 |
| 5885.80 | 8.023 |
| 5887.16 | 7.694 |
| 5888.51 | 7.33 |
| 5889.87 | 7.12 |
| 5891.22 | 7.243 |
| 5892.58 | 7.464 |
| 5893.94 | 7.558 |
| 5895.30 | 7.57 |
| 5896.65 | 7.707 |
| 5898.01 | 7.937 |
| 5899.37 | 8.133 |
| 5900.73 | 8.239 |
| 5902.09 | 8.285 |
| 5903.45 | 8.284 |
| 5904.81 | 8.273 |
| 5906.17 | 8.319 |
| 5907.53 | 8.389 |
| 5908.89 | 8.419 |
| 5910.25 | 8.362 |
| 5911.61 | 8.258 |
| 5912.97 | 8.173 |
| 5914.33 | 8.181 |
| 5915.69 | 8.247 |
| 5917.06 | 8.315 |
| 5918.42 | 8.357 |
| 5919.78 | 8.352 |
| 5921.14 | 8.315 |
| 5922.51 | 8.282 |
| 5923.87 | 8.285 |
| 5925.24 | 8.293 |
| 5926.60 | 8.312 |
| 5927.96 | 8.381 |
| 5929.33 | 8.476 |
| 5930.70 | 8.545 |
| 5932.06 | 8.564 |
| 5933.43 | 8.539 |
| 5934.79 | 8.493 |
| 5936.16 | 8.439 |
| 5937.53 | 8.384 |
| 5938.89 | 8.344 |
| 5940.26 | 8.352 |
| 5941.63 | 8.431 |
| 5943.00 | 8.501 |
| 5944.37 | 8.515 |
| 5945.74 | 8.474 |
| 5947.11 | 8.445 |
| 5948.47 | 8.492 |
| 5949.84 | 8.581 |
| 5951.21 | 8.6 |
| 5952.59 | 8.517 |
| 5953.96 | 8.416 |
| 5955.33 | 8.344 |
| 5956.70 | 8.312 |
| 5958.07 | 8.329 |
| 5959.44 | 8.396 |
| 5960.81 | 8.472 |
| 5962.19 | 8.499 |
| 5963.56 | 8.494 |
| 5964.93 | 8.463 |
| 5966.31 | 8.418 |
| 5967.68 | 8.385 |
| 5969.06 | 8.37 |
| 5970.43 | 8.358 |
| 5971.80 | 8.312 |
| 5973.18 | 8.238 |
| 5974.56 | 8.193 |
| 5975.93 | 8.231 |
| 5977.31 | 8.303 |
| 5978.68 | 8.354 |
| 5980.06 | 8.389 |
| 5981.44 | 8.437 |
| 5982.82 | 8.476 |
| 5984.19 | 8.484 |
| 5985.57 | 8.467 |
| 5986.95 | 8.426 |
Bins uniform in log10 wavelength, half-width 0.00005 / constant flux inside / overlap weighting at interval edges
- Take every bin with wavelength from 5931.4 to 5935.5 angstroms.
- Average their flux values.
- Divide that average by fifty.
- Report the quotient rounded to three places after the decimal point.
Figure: 0.171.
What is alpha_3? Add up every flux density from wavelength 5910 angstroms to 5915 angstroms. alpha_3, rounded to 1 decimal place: 33.0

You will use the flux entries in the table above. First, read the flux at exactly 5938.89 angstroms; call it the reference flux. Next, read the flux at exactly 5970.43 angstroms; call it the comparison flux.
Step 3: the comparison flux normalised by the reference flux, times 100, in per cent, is 100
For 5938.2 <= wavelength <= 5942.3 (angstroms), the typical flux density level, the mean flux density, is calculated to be 8.38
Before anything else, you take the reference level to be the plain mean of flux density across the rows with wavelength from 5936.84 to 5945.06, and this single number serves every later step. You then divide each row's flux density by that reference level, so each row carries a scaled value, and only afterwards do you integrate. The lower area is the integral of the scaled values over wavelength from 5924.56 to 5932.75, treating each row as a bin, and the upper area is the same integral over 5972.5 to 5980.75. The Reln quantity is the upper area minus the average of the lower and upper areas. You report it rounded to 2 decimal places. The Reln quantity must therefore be -0.04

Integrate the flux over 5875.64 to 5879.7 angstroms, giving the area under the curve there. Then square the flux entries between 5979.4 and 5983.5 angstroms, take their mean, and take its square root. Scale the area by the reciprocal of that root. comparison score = 4.05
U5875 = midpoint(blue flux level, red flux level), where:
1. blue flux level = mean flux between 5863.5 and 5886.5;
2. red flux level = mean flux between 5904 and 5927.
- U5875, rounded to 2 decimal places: 8.32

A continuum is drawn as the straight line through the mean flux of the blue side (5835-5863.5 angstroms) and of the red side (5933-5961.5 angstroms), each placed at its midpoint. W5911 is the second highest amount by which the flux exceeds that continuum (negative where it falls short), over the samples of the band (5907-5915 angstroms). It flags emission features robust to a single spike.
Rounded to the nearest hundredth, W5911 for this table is -0.13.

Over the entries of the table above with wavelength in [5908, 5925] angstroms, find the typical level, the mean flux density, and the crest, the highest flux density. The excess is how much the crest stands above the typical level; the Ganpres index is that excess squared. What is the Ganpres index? 0.015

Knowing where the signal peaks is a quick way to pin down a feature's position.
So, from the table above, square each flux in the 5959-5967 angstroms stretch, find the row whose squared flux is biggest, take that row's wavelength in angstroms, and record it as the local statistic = 5962.19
